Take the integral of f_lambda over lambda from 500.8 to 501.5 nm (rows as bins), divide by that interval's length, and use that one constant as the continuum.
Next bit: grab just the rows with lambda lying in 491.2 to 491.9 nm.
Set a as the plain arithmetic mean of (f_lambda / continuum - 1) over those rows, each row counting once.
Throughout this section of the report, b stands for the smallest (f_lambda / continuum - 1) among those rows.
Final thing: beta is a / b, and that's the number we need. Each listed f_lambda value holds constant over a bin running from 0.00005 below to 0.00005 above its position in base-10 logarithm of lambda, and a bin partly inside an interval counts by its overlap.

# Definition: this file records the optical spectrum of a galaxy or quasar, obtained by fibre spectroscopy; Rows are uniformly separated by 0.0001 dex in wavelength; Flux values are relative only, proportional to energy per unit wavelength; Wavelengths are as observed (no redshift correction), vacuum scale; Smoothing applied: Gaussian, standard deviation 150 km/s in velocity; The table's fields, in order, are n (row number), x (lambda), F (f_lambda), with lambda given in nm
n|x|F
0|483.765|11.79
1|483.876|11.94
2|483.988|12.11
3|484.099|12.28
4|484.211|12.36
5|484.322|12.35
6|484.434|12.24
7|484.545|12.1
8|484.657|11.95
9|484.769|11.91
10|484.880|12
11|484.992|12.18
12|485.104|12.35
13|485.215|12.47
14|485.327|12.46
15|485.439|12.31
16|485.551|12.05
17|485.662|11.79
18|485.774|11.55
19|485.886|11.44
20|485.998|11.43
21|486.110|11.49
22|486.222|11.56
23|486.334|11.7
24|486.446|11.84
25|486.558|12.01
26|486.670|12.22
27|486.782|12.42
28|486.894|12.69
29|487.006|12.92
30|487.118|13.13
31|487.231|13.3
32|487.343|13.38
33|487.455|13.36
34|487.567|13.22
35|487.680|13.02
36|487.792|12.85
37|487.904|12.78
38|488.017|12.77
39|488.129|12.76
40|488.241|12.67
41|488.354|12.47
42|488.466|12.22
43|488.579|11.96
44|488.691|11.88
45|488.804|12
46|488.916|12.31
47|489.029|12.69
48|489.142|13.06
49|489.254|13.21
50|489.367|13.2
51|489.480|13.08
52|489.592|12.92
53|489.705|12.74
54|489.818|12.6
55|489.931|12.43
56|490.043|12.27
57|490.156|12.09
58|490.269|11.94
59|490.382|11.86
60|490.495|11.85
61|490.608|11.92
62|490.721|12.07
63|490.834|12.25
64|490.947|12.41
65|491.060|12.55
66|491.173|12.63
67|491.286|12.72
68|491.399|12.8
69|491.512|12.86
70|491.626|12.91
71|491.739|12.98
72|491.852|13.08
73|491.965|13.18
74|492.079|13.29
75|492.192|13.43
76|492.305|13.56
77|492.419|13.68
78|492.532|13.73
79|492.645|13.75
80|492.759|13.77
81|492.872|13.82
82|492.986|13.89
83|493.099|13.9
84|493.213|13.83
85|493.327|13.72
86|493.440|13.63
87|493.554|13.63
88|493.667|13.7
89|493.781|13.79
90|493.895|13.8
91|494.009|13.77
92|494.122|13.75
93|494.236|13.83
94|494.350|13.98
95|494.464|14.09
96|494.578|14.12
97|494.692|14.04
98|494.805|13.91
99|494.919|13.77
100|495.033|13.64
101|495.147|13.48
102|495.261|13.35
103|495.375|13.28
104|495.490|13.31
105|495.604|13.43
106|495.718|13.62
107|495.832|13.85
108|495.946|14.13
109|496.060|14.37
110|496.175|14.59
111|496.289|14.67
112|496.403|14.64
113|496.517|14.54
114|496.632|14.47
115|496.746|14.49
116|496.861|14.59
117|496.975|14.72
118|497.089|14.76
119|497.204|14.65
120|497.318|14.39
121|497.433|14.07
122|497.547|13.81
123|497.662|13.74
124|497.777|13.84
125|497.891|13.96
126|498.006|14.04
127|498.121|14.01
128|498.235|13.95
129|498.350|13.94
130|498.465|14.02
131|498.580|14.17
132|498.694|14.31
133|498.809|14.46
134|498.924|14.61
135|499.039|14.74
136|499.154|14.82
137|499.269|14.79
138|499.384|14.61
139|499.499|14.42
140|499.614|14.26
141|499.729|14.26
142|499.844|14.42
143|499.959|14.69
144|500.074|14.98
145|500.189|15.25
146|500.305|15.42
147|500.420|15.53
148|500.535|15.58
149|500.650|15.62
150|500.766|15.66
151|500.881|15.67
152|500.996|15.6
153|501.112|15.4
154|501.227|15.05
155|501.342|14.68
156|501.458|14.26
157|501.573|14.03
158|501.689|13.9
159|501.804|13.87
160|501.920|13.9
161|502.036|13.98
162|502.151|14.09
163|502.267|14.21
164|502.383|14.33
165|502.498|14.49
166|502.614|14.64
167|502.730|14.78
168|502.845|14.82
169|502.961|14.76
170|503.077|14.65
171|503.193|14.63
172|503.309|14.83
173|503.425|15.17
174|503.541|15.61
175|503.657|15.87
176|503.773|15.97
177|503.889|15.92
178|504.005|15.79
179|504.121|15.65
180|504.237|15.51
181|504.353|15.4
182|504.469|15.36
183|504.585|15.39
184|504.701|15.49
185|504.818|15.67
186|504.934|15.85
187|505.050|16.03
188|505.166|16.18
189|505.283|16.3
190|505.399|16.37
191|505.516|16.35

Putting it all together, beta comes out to 0.93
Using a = -0.15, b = -0.16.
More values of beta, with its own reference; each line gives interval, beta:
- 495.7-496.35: 0.62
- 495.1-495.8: 0.93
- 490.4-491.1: 0.90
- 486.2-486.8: 0.89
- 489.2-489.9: 0.86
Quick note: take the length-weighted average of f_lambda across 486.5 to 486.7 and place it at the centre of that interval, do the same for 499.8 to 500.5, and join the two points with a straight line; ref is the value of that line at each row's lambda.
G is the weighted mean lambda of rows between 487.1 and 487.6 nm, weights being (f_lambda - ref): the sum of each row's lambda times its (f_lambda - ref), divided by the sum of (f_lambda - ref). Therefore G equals 487.34 nm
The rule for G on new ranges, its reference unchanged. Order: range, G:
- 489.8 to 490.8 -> 490.37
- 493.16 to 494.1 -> 493.49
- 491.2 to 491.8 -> 491.49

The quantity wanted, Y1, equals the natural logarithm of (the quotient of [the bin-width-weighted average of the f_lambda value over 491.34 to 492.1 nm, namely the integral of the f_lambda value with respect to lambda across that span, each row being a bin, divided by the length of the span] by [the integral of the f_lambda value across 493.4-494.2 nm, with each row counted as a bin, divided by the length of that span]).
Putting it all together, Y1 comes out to -0.06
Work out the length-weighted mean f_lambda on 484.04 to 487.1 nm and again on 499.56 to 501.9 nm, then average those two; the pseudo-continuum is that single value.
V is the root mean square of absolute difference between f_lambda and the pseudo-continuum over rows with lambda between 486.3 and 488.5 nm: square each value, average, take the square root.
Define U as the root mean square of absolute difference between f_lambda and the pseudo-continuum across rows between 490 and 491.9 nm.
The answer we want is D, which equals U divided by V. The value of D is 1.22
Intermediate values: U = 1.15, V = 0.94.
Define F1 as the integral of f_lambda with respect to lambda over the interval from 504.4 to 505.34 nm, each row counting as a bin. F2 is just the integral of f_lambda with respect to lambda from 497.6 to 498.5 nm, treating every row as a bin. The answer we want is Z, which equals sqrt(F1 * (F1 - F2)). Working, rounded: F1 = 14.8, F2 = 12.5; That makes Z 5.8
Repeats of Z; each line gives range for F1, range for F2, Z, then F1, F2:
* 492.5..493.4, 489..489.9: 3.1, 12.4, 11.6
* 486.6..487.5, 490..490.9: 3.0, 11.6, 10.8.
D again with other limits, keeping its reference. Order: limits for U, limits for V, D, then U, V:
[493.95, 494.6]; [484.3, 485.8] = 0.33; 0.46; 1.39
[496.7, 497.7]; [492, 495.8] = 3.07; 0.94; 0.31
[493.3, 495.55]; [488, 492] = 0.32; 0.33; 1.05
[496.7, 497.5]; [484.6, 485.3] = 0.77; 1.06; 1.36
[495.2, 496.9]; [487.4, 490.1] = 0.88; 0.80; 0.91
